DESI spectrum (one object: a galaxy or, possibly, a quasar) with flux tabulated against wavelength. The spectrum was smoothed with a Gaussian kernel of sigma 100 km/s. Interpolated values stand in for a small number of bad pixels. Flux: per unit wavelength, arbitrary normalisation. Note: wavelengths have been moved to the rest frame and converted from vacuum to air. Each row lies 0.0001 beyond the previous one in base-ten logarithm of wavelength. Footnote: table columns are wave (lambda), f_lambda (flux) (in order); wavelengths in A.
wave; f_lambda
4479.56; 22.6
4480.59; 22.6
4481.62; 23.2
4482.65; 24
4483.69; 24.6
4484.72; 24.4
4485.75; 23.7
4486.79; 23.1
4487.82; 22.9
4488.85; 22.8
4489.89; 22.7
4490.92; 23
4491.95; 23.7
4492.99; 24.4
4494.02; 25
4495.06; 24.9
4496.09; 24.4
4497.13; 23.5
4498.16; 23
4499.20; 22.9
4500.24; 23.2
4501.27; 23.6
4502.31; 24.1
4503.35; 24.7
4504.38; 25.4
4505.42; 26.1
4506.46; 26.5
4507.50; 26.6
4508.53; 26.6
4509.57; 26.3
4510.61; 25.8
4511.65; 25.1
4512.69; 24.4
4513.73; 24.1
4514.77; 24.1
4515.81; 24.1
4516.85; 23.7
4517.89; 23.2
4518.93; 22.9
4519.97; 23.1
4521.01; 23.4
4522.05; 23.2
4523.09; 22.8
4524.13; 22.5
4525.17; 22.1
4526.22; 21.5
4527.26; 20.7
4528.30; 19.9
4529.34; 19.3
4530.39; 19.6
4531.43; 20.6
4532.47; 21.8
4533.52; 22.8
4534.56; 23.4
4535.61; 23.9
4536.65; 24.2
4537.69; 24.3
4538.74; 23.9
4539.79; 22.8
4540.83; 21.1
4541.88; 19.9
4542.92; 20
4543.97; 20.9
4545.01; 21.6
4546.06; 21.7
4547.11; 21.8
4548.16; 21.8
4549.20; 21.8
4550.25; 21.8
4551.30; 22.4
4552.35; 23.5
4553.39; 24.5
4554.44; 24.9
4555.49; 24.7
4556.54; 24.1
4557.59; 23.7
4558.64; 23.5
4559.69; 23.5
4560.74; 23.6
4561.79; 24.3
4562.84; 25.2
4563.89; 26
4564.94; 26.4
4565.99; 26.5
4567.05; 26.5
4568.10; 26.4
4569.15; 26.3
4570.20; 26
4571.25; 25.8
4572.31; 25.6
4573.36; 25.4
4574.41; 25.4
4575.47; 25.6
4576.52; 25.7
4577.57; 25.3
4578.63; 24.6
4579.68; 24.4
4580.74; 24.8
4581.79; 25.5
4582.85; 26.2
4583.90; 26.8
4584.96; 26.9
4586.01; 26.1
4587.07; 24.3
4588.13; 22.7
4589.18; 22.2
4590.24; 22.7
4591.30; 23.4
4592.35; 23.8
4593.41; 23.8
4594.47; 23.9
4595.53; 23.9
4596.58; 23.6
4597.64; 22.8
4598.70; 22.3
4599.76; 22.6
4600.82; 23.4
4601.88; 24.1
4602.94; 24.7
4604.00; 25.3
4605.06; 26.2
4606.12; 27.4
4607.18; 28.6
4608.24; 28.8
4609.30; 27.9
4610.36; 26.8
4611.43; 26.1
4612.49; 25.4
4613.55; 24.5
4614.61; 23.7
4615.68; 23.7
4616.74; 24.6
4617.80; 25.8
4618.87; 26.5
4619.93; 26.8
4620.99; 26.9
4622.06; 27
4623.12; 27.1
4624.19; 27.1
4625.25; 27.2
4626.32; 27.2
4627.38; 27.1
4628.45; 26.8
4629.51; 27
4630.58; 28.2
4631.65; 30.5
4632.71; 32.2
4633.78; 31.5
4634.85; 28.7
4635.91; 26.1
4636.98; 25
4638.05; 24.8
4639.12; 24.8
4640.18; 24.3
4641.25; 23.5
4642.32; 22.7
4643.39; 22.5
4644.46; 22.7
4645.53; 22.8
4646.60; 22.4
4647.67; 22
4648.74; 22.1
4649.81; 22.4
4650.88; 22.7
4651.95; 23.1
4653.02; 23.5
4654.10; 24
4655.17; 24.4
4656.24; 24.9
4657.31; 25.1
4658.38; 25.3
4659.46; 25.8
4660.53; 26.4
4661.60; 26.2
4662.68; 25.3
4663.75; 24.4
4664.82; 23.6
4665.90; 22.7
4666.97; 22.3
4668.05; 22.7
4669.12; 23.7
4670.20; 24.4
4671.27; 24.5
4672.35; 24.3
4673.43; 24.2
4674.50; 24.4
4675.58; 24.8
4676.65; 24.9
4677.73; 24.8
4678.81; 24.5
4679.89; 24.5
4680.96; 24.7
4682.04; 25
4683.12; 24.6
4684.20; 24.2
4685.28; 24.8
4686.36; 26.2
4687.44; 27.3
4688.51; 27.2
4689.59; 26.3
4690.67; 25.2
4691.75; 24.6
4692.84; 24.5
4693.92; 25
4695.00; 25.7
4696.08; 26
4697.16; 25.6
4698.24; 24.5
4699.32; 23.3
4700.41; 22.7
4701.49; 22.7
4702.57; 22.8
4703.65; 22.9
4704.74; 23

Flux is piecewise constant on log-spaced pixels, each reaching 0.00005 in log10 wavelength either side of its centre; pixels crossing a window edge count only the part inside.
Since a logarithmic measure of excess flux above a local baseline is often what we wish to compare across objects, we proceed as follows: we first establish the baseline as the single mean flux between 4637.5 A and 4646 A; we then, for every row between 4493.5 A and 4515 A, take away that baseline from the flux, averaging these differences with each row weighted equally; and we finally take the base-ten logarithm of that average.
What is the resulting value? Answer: 0.10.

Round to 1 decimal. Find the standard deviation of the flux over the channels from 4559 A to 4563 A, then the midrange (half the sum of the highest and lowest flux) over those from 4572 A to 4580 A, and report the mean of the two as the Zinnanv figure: 12.9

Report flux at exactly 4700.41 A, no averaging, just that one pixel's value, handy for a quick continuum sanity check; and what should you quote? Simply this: 22.7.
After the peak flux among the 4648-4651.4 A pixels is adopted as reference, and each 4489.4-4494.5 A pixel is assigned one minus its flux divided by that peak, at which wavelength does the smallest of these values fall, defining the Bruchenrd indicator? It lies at 4494.02 A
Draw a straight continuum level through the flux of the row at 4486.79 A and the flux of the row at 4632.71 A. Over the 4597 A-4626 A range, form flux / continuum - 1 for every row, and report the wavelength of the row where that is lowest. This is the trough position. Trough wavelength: 4598.70 A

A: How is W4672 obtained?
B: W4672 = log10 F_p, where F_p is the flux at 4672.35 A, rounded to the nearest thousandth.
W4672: 1.386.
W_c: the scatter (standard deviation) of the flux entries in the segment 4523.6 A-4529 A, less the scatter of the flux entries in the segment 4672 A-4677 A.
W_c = 0.7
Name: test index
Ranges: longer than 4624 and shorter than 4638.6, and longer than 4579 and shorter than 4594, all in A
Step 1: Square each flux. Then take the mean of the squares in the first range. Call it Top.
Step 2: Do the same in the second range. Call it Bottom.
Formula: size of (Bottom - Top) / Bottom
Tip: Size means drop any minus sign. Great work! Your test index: 0.29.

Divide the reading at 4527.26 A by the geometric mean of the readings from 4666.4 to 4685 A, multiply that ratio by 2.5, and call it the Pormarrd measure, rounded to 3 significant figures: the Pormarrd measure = 2.13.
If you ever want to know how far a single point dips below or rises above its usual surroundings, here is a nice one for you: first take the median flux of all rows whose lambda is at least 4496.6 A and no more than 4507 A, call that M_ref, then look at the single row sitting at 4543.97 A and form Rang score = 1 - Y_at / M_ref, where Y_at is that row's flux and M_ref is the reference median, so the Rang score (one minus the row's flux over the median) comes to 0.12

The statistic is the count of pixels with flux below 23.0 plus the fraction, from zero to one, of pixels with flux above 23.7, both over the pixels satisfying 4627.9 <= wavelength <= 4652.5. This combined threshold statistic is 10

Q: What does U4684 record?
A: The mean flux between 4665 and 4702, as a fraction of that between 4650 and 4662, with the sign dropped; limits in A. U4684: 1.00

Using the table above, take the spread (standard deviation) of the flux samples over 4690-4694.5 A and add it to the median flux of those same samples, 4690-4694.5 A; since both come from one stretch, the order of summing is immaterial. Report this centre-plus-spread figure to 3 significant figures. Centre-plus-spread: 25.1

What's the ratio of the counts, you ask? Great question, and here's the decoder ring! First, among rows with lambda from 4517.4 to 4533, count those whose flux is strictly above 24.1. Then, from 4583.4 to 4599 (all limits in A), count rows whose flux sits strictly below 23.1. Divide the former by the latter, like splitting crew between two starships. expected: 0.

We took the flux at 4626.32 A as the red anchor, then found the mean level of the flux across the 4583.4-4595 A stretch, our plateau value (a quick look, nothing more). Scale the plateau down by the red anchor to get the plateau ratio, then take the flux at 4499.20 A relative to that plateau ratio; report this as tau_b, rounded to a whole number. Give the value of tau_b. 26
